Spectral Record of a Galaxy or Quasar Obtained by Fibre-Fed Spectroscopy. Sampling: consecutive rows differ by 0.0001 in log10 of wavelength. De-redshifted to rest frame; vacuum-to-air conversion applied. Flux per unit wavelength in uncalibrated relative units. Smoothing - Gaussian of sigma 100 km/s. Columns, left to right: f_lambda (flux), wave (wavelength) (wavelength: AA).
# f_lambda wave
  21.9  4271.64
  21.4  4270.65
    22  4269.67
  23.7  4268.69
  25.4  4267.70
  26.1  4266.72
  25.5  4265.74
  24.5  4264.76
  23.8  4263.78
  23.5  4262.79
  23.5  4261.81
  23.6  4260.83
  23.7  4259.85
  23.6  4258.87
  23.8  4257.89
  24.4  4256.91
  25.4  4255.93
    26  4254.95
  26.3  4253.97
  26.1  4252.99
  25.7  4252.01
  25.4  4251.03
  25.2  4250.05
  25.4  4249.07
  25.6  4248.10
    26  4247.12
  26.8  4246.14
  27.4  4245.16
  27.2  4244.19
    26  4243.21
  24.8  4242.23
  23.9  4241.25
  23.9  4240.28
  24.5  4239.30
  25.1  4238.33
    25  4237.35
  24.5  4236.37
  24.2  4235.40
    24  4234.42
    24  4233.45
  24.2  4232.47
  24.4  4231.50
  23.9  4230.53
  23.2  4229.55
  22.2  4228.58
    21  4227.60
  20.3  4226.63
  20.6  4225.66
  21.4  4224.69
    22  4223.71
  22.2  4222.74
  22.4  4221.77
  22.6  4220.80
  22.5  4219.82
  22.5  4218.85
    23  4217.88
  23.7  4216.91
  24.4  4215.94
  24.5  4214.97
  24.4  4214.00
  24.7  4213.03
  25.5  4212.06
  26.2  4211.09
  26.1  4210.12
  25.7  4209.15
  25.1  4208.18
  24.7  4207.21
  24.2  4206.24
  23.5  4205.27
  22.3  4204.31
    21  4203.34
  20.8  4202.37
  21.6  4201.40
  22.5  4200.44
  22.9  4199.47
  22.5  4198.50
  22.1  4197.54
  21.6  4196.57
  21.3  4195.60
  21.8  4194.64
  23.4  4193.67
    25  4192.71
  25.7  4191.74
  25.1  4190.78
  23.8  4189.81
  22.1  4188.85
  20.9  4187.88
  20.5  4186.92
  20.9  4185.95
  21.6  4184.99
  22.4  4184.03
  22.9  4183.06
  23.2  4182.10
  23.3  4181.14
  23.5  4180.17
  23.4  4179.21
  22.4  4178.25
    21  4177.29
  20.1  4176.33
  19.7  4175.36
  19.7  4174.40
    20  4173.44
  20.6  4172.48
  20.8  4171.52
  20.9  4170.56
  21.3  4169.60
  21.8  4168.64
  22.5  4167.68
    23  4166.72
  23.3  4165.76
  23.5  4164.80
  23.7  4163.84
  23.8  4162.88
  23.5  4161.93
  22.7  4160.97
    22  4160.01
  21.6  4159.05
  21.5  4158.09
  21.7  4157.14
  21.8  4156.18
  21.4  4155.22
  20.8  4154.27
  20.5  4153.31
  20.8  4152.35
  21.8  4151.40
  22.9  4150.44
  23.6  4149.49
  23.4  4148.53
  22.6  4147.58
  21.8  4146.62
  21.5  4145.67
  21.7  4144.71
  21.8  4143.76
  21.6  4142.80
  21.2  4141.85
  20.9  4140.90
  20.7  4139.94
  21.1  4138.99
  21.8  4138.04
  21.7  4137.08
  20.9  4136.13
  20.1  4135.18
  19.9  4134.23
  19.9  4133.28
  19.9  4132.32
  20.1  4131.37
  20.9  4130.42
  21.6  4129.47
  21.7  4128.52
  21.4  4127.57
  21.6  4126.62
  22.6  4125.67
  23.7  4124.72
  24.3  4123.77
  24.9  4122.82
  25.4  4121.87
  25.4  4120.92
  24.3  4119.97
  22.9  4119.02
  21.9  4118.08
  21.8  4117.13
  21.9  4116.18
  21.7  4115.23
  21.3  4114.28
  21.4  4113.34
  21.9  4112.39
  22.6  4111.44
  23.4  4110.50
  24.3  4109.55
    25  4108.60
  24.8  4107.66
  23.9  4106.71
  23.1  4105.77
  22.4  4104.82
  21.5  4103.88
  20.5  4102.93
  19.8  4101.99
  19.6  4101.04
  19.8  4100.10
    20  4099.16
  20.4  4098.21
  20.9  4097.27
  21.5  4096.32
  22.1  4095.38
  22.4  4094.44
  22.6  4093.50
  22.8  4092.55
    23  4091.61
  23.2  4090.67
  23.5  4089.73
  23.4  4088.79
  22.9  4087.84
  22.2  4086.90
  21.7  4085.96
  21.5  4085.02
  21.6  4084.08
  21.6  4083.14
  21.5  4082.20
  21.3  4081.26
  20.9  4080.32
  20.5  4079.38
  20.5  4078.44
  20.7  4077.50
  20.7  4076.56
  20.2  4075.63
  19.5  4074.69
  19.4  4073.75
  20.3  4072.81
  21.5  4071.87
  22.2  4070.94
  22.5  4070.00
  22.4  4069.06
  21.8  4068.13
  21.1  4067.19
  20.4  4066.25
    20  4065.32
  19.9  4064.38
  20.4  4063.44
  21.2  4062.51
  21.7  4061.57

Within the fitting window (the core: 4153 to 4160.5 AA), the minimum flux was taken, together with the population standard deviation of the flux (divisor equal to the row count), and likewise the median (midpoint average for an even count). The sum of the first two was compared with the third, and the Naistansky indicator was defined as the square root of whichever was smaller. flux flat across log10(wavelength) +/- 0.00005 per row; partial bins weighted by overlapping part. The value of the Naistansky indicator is 4.58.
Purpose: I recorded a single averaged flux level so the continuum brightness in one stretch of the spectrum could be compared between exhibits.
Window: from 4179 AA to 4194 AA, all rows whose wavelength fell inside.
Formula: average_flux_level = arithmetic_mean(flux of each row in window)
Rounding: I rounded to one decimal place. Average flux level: 23.0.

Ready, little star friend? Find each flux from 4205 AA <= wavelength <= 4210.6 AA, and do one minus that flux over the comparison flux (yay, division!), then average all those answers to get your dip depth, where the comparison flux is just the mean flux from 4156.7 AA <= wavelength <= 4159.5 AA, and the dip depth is -0.15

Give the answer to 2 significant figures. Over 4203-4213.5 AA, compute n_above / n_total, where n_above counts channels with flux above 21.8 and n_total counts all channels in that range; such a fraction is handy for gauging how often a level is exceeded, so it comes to 0.91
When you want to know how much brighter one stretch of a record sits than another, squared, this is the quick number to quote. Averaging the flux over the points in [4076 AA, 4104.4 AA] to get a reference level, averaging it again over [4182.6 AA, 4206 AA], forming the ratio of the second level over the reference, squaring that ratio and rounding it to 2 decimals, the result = 1.09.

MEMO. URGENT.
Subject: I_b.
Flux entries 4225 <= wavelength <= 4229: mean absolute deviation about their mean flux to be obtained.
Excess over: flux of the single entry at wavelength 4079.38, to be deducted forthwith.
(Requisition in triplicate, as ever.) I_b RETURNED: -19.9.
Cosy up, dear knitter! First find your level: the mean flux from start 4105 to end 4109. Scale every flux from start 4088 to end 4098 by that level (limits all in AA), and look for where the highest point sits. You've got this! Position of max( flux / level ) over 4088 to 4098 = 4089.73 AA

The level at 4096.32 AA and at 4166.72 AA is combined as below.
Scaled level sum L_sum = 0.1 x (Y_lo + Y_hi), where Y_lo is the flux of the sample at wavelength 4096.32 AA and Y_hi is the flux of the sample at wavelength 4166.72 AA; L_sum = 4.45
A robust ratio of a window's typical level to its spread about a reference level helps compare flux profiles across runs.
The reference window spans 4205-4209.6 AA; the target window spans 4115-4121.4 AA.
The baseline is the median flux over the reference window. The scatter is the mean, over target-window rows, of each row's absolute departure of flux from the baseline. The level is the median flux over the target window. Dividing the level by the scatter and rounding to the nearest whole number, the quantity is 11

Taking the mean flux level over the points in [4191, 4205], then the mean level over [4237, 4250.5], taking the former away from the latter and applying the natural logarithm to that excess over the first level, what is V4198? 1.1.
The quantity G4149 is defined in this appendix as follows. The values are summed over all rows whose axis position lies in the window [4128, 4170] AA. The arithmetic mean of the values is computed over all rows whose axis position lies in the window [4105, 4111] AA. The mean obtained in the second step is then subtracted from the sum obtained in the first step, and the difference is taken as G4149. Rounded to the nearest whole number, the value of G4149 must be 932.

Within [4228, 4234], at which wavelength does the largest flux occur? 4231.50 AA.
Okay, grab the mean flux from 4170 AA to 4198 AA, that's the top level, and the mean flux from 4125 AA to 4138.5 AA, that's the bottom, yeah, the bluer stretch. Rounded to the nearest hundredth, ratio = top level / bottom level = 1.05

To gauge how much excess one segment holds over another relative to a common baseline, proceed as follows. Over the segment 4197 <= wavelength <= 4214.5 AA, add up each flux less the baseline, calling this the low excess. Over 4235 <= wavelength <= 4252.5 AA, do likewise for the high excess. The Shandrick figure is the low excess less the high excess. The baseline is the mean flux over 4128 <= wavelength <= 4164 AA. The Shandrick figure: -31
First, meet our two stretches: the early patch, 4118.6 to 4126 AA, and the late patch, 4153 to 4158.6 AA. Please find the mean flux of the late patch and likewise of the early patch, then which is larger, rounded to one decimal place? 24.2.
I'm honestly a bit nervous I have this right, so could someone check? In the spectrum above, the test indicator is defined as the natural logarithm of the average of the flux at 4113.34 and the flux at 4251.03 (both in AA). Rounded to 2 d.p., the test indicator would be 3.15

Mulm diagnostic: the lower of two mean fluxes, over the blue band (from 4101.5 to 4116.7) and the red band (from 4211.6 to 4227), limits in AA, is 22.5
